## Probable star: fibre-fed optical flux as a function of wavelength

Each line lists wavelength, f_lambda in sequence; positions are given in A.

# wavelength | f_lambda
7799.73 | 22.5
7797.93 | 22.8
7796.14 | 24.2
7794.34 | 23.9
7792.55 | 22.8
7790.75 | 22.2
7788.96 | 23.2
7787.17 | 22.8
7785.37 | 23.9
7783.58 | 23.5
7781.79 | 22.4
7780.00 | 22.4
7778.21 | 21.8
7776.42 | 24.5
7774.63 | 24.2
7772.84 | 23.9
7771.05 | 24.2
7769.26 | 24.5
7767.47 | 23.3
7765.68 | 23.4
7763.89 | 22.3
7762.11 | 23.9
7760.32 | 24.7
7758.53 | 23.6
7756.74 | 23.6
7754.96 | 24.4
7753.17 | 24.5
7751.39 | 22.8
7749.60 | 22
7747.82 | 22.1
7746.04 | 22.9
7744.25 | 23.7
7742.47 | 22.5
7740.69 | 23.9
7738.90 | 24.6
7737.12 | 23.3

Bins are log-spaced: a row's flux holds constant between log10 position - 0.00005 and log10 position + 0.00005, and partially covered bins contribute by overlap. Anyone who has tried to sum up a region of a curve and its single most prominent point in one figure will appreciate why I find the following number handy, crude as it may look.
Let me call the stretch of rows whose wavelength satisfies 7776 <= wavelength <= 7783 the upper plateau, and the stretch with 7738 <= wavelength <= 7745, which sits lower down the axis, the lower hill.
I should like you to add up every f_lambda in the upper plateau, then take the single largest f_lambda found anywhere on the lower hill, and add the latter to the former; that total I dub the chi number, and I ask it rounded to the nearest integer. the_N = 116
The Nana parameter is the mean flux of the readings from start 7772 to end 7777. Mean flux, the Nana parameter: 24.2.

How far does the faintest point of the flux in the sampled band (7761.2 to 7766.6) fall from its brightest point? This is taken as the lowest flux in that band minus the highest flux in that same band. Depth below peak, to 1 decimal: -1.6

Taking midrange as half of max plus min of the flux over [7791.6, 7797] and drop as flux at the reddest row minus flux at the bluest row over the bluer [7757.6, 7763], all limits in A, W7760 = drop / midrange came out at 0.013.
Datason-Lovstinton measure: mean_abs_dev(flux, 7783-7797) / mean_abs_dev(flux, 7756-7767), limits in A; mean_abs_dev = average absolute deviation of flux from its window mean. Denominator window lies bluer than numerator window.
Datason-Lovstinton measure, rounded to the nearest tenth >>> 1.2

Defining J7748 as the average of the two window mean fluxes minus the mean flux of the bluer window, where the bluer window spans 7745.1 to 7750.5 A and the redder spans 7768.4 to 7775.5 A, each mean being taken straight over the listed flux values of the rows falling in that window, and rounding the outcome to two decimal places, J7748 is 0.93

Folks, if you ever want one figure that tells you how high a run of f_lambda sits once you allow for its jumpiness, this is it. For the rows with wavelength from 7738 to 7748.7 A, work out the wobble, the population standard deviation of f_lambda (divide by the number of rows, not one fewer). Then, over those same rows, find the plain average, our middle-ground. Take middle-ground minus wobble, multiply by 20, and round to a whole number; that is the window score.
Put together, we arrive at 448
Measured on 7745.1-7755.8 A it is 442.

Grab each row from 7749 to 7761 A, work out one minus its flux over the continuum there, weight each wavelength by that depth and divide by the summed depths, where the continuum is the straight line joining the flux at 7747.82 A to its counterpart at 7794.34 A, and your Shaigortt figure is 7756.3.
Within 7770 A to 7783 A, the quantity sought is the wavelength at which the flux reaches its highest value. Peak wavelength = 7776.42 A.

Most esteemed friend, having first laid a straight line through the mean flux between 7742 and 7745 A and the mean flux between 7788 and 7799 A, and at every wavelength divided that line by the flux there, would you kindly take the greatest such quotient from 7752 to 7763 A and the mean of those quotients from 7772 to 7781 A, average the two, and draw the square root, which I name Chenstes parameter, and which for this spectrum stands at 0.99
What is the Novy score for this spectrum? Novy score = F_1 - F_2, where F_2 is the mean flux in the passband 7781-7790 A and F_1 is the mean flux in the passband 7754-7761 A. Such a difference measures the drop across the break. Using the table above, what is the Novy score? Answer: 0.9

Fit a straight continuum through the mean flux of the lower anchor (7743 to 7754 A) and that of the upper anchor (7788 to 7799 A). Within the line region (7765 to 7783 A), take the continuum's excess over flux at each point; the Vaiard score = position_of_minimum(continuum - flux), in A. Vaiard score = 7769.26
